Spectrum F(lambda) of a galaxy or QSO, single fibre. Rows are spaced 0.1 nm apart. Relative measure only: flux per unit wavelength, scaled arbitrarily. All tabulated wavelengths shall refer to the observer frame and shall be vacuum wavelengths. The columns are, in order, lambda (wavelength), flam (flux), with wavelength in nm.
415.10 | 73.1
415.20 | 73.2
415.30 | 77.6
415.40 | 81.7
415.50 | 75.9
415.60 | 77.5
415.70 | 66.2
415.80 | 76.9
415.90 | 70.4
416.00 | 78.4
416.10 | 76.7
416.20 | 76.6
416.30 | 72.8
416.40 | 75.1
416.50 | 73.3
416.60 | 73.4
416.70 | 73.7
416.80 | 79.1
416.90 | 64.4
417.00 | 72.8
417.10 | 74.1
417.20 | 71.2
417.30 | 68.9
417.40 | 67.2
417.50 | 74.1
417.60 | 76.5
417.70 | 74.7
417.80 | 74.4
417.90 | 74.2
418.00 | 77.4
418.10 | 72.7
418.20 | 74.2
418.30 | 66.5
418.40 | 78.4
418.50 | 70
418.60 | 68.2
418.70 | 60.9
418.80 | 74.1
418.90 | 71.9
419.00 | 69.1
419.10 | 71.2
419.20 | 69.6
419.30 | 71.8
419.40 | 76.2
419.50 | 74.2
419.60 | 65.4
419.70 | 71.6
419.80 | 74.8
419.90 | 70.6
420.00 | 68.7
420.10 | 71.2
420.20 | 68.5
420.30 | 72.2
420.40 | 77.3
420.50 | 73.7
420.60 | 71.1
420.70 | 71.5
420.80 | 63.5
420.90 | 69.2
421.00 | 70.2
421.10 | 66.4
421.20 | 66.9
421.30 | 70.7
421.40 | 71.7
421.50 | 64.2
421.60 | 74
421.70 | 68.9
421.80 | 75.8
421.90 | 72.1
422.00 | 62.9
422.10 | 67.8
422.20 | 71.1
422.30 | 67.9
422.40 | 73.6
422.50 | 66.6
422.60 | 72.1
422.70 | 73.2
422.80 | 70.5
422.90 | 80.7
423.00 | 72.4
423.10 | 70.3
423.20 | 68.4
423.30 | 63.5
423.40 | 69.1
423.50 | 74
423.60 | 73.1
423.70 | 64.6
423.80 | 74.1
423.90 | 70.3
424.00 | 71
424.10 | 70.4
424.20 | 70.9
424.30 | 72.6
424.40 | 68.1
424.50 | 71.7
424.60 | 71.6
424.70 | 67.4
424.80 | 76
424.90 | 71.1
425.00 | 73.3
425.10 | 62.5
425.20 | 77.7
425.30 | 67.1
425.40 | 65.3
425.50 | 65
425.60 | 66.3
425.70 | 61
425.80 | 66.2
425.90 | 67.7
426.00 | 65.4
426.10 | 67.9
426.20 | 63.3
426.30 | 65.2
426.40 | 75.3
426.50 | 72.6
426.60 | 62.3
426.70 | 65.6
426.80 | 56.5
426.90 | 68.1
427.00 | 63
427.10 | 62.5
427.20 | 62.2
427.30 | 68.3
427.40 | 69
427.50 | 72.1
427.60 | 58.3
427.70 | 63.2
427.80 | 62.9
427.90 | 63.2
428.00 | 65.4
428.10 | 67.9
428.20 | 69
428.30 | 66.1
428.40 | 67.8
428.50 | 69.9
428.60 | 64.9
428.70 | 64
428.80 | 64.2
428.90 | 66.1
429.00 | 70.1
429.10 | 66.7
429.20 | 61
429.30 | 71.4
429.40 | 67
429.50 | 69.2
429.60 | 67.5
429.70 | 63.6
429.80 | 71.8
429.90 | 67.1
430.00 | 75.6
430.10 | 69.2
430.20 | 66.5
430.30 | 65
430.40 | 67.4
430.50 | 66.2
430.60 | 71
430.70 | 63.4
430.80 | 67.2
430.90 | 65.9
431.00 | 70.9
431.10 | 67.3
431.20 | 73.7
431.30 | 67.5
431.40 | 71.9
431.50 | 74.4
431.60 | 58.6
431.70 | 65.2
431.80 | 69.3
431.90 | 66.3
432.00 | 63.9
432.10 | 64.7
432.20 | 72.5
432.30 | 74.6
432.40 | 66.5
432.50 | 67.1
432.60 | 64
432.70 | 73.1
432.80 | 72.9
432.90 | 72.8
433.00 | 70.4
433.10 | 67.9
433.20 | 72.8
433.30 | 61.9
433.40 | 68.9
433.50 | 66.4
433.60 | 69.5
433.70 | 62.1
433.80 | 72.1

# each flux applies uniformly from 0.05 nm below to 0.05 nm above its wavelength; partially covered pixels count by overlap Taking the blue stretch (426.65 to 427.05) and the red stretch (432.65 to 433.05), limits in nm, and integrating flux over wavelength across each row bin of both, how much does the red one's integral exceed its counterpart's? 3.6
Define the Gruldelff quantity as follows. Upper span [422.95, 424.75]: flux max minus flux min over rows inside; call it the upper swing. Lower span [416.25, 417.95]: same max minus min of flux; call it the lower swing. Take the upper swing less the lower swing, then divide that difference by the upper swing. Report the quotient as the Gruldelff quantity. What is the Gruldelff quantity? -0.39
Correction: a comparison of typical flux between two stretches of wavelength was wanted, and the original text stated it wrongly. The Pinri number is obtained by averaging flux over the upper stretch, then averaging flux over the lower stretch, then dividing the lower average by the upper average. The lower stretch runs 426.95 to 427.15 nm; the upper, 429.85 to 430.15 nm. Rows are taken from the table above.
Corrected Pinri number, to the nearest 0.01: 0.89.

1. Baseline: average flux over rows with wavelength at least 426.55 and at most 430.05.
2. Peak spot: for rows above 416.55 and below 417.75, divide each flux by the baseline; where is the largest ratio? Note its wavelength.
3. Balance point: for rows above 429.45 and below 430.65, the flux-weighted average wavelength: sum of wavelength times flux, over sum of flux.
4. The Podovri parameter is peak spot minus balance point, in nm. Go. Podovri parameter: -13.25 nm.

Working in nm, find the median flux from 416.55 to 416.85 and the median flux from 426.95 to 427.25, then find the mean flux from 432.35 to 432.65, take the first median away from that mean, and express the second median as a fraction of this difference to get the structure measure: -8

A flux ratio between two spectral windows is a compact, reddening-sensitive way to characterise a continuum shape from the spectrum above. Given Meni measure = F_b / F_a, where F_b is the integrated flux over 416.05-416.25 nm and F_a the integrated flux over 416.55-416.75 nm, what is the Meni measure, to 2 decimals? 1.04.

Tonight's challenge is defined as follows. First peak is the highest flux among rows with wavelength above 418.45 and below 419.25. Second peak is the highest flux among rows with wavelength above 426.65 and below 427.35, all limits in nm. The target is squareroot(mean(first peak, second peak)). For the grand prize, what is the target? 8.44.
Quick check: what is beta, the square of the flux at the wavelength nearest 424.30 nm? 5271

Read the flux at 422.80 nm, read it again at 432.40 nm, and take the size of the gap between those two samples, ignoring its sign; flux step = 4.0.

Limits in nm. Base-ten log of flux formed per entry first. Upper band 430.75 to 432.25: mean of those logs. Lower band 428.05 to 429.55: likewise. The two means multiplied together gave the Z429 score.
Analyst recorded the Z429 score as 3.34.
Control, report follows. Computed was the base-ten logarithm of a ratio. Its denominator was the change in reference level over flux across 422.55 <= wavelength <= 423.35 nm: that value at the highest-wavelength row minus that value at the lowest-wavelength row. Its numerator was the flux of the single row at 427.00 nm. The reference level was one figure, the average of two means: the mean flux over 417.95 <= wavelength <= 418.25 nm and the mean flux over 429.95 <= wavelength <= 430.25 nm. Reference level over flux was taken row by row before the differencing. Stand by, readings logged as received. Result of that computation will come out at 2.7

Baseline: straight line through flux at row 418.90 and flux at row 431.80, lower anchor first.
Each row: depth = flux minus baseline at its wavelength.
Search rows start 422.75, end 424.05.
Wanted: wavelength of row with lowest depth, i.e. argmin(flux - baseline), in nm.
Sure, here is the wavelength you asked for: 423.30 nm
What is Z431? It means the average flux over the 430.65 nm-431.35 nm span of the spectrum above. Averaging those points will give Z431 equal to 68.0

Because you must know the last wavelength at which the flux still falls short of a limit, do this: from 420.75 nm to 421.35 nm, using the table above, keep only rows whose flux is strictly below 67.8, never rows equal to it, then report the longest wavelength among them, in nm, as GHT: 421.20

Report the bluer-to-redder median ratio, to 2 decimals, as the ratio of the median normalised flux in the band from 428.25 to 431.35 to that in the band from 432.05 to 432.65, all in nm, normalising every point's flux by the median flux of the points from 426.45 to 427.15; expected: 1.01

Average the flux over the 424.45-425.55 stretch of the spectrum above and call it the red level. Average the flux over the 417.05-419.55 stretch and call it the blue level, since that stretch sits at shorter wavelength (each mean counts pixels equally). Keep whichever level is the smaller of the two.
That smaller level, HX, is 69.9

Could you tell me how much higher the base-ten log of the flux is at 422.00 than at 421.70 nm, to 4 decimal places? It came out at -0.0396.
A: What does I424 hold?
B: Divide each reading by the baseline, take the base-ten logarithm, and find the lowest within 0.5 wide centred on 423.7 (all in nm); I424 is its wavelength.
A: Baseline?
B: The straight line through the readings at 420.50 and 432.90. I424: 423.70 nm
